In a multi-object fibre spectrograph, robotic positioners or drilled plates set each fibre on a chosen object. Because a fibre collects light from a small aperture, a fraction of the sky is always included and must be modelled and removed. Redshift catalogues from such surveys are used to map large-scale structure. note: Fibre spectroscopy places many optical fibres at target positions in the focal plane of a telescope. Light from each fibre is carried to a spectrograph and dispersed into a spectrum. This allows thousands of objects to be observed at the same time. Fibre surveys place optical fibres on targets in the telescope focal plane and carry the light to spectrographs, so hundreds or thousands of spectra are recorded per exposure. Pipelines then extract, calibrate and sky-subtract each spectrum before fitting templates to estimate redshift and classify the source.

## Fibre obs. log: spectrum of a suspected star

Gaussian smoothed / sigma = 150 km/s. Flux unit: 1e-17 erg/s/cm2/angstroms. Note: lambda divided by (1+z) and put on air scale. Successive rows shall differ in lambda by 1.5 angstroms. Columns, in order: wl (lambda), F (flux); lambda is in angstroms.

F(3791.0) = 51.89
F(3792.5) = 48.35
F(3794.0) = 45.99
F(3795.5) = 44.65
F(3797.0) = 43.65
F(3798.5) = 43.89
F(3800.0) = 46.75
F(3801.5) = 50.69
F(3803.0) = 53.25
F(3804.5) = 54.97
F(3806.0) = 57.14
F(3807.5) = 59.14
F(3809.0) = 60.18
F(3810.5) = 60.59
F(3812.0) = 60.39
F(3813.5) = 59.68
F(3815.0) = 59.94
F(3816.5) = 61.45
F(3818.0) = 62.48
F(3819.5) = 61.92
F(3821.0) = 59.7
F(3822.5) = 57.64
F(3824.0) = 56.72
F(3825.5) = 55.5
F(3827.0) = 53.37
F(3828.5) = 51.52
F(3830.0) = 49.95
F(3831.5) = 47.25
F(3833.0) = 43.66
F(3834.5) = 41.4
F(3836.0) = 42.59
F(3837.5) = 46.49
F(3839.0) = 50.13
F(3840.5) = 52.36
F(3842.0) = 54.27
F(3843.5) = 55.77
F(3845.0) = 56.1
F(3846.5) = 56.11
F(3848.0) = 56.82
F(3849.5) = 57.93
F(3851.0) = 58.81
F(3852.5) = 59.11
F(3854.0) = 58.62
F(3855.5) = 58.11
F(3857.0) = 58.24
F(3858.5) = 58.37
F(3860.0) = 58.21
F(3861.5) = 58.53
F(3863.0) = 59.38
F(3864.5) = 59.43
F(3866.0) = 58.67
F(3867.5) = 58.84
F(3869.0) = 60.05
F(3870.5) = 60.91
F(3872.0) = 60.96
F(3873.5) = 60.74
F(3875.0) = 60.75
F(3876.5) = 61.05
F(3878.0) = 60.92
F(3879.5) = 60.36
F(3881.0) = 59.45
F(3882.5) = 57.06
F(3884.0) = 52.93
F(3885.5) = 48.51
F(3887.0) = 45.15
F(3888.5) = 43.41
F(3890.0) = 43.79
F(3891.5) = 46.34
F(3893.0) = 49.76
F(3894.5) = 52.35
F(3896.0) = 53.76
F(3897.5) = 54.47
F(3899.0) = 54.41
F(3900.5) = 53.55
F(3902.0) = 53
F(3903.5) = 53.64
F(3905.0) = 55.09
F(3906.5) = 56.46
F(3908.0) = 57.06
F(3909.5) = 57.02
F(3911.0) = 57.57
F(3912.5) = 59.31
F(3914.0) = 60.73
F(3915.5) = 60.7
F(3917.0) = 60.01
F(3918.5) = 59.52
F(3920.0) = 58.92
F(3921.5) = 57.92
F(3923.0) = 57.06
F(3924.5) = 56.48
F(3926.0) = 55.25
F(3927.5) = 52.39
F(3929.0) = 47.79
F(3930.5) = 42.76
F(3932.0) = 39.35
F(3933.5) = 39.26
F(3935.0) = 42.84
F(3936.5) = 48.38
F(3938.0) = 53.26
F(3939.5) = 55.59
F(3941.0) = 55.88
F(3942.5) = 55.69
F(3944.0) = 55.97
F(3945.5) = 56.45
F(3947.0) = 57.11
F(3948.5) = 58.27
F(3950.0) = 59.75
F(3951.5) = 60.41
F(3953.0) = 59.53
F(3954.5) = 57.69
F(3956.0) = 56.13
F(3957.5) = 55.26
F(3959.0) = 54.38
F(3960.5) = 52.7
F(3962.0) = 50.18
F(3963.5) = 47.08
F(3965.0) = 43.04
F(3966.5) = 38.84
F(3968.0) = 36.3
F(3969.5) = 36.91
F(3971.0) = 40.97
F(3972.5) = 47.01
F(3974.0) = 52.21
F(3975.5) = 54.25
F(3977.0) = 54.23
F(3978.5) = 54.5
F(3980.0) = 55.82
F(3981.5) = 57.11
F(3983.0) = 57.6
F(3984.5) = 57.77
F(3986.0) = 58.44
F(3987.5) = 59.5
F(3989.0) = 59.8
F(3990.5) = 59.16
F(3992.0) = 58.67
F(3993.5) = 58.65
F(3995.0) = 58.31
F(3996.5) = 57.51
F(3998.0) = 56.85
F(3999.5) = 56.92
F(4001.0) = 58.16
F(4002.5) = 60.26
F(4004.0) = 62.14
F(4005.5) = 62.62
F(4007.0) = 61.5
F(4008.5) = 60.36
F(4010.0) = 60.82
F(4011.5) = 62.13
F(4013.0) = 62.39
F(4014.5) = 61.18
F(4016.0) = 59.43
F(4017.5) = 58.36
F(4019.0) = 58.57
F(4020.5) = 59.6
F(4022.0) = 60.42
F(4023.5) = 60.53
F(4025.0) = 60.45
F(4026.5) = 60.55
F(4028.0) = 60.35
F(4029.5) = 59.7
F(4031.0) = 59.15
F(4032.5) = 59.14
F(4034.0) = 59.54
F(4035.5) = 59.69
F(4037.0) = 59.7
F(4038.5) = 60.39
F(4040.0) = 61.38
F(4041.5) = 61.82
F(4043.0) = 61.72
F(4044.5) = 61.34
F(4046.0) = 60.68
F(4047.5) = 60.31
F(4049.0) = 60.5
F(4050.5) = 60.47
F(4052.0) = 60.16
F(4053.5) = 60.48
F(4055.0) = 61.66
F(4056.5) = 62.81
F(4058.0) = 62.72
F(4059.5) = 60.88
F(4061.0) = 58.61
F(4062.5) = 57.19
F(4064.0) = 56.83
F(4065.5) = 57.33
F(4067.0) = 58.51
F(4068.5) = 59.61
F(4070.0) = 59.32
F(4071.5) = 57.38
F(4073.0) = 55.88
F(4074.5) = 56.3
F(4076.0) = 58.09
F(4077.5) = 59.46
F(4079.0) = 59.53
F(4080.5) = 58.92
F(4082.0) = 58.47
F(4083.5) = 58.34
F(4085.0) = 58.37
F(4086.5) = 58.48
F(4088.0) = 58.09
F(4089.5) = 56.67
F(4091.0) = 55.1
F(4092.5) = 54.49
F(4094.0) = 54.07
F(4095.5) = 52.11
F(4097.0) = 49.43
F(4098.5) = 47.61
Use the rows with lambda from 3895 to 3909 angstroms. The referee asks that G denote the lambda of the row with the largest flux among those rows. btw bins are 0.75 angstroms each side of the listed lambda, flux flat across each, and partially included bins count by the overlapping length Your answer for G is 3908.0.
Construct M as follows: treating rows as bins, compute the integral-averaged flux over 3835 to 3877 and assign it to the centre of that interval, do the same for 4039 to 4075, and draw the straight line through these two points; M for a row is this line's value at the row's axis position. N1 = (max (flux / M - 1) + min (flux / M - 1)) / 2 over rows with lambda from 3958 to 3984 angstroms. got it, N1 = -0.20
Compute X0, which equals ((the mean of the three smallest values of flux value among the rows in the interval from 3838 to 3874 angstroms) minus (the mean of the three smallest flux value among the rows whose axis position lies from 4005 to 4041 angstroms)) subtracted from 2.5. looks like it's 9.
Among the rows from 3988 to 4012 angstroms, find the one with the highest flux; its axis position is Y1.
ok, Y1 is 4005.5 angstroms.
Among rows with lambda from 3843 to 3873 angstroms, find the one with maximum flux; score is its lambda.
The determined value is 3872.0 angstroms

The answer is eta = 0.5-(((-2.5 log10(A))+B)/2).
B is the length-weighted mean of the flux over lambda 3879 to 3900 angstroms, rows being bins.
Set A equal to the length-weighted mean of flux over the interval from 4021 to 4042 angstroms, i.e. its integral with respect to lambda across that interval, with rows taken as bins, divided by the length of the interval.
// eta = -23.0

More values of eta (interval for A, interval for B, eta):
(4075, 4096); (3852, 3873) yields -26.9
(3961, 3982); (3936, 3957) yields -25.7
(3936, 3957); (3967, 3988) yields -23.0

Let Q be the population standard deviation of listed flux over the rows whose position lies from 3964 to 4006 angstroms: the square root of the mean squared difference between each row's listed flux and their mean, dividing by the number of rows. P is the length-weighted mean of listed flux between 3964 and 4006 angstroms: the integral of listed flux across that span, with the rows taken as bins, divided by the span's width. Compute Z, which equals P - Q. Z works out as 46.4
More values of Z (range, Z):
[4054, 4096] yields 55.7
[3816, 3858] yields 48.7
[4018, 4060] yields 59.5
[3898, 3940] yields 47.7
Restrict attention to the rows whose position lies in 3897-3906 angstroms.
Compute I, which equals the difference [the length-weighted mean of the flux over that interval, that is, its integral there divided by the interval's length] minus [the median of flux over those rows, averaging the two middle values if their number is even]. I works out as 0.06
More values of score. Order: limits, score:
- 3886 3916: 3914.0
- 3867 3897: 3876.5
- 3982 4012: 4005.5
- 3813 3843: 3818.0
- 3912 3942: 3914.0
